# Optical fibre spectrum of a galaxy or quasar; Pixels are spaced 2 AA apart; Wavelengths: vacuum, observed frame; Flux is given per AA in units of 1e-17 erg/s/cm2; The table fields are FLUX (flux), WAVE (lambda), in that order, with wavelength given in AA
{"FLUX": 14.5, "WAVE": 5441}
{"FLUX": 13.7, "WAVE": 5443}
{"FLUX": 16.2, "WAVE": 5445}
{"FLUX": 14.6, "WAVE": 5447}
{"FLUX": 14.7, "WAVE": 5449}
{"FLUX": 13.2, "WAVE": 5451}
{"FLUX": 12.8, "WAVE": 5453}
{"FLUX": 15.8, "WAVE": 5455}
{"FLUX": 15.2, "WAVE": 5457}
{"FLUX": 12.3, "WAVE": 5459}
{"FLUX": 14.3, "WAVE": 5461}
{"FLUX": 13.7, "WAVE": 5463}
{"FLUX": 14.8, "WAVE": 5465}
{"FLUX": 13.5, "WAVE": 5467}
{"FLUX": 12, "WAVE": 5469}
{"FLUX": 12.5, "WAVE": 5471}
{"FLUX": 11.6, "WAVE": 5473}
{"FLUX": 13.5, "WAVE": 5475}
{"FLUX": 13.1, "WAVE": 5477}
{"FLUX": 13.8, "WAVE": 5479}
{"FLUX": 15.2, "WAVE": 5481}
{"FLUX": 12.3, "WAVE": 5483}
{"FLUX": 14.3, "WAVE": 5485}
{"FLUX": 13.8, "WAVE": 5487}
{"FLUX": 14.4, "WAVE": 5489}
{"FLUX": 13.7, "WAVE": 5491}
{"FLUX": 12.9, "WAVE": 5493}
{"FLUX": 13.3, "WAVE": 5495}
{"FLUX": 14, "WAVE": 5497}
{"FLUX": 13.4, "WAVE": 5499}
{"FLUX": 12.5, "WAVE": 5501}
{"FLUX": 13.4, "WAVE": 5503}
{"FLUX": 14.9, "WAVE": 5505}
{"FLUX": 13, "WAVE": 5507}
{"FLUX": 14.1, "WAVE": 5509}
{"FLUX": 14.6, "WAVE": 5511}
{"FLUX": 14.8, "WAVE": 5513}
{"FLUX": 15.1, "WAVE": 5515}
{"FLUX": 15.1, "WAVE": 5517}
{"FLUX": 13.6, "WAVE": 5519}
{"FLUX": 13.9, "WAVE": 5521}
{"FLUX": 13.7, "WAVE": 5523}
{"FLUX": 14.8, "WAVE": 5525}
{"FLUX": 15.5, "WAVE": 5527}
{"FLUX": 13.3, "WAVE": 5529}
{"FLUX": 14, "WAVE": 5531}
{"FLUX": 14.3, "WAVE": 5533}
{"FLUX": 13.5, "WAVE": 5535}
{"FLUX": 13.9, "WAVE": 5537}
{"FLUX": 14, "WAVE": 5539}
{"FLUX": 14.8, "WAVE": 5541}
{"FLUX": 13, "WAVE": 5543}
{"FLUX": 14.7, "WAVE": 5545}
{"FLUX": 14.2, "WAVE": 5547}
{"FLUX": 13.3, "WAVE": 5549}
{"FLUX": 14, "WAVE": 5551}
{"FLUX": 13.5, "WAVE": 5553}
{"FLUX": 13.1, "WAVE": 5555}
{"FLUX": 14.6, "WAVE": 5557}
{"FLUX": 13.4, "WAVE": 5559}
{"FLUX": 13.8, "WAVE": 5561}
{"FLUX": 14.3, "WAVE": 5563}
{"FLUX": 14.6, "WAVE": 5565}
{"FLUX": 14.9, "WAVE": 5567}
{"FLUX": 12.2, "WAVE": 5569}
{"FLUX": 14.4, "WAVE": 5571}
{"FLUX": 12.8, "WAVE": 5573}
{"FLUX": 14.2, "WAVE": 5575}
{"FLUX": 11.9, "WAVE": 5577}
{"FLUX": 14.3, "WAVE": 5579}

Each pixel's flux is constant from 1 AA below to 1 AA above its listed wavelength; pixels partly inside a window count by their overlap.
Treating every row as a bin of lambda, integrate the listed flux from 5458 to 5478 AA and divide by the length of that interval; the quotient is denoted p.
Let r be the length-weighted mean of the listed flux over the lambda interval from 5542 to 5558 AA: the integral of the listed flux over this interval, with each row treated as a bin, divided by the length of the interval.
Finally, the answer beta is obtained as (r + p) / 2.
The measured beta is 13.5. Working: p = 13.1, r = 13.8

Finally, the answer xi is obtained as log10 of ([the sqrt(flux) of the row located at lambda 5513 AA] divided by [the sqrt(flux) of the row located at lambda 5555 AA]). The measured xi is 0.03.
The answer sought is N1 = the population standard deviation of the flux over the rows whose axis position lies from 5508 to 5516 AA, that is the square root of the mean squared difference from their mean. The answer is 0.36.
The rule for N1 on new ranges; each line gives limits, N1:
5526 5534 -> 0.79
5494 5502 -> 0.53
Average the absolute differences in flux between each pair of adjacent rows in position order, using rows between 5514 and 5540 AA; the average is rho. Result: 0.69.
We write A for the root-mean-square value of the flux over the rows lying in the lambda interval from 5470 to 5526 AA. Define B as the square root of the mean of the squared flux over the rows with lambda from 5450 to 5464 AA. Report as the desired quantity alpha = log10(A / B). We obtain -0.0050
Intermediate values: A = 13.8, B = 13.95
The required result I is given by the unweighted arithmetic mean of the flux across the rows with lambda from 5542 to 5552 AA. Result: 13.8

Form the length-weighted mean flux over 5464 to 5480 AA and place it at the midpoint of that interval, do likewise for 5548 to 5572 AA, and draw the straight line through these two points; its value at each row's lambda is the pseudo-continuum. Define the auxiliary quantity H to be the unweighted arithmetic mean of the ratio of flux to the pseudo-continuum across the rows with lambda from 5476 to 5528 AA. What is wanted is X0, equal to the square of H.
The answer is 1.09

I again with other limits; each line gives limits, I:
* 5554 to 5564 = 13.8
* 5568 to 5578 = 13.1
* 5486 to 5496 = 13.6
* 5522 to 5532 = 14.3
